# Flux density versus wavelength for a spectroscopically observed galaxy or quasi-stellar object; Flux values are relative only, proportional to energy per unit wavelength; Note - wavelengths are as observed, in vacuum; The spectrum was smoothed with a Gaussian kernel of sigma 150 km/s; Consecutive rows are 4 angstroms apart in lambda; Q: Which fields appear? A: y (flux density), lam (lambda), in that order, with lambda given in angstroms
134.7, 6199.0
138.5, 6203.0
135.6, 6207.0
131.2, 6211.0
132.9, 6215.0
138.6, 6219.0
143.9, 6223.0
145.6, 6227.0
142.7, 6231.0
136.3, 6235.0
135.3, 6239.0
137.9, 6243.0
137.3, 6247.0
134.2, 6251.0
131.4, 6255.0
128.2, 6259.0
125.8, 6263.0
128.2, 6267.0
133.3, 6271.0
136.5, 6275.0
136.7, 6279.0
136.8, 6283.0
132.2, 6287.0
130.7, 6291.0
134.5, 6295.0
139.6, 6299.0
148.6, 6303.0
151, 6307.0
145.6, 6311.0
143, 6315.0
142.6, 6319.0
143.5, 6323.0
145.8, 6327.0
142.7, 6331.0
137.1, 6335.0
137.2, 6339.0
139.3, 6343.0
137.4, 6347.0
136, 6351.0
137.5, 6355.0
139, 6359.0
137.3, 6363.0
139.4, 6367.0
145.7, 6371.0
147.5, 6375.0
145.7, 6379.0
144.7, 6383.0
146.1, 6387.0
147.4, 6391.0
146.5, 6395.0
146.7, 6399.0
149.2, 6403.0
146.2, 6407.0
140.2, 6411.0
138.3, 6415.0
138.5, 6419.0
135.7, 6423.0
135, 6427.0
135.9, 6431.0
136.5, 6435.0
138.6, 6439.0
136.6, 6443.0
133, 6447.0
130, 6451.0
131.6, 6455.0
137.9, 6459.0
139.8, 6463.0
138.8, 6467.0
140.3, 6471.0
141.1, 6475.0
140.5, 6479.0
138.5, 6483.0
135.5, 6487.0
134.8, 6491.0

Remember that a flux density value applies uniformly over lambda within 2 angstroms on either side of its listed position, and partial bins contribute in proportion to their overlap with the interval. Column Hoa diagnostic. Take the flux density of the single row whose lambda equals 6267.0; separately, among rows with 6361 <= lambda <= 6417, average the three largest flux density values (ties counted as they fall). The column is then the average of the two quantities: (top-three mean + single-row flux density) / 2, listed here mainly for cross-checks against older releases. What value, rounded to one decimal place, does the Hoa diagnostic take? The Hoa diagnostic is 138.1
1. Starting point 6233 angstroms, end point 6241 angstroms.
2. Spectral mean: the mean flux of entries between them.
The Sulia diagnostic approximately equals 135.8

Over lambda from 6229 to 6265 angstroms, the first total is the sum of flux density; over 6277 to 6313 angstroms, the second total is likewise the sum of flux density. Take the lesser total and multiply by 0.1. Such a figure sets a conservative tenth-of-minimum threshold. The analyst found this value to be 121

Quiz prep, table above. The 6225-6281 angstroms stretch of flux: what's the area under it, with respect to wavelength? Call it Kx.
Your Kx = 7558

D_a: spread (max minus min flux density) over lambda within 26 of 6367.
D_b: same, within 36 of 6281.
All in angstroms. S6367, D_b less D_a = 14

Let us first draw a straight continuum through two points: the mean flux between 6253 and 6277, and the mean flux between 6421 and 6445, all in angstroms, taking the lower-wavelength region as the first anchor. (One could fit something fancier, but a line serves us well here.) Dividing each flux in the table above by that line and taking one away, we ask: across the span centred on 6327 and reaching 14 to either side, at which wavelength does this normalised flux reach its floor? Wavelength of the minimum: 6339.0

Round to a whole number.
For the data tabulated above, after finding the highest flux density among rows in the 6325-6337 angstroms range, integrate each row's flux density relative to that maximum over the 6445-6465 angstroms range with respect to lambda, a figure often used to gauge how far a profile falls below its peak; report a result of -227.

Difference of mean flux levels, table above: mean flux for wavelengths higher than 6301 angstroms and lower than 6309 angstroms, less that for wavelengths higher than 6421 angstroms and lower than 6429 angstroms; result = 14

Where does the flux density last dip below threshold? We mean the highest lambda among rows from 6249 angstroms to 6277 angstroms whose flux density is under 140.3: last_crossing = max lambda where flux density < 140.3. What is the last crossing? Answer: 6275.0 angstroms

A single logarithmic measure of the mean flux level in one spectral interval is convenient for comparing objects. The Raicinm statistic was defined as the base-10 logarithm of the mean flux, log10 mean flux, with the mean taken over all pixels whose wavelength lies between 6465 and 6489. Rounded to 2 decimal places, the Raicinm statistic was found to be 2.14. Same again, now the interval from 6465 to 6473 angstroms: 2.14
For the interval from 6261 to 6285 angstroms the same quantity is 2.12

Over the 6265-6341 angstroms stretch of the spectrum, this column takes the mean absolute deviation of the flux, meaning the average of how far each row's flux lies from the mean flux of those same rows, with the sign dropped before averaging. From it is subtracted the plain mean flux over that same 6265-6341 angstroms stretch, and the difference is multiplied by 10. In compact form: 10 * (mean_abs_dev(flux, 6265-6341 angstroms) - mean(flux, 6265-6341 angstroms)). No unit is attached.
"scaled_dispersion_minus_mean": -1341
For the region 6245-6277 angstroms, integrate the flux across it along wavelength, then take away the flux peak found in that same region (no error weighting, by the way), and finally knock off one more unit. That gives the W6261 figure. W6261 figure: 4081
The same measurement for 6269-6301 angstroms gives 4181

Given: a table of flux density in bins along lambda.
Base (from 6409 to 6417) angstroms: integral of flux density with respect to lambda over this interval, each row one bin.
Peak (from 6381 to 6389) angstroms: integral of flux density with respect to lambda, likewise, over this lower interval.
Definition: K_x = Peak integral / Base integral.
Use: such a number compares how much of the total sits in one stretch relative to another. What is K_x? 1.04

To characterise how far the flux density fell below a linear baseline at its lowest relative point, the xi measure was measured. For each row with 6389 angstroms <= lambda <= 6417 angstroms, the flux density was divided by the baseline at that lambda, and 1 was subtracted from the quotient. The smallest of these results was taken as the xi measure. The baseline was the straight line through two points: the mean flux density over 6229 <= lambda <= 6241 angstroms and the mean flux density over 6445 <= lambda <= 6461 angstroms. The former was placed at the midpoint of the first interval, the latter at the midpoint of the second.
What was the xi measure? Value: 0.032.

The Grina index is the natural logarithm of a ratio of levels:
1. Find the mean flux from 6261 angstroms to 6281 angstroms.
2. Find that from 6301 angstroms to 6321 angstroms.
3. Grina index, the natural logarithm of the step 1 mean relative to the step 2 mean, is -0.101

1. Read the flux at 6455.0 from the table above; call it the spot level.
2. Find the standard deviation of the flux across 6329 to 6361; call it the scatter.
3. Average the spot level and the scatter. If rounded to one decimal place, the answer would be 66.8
